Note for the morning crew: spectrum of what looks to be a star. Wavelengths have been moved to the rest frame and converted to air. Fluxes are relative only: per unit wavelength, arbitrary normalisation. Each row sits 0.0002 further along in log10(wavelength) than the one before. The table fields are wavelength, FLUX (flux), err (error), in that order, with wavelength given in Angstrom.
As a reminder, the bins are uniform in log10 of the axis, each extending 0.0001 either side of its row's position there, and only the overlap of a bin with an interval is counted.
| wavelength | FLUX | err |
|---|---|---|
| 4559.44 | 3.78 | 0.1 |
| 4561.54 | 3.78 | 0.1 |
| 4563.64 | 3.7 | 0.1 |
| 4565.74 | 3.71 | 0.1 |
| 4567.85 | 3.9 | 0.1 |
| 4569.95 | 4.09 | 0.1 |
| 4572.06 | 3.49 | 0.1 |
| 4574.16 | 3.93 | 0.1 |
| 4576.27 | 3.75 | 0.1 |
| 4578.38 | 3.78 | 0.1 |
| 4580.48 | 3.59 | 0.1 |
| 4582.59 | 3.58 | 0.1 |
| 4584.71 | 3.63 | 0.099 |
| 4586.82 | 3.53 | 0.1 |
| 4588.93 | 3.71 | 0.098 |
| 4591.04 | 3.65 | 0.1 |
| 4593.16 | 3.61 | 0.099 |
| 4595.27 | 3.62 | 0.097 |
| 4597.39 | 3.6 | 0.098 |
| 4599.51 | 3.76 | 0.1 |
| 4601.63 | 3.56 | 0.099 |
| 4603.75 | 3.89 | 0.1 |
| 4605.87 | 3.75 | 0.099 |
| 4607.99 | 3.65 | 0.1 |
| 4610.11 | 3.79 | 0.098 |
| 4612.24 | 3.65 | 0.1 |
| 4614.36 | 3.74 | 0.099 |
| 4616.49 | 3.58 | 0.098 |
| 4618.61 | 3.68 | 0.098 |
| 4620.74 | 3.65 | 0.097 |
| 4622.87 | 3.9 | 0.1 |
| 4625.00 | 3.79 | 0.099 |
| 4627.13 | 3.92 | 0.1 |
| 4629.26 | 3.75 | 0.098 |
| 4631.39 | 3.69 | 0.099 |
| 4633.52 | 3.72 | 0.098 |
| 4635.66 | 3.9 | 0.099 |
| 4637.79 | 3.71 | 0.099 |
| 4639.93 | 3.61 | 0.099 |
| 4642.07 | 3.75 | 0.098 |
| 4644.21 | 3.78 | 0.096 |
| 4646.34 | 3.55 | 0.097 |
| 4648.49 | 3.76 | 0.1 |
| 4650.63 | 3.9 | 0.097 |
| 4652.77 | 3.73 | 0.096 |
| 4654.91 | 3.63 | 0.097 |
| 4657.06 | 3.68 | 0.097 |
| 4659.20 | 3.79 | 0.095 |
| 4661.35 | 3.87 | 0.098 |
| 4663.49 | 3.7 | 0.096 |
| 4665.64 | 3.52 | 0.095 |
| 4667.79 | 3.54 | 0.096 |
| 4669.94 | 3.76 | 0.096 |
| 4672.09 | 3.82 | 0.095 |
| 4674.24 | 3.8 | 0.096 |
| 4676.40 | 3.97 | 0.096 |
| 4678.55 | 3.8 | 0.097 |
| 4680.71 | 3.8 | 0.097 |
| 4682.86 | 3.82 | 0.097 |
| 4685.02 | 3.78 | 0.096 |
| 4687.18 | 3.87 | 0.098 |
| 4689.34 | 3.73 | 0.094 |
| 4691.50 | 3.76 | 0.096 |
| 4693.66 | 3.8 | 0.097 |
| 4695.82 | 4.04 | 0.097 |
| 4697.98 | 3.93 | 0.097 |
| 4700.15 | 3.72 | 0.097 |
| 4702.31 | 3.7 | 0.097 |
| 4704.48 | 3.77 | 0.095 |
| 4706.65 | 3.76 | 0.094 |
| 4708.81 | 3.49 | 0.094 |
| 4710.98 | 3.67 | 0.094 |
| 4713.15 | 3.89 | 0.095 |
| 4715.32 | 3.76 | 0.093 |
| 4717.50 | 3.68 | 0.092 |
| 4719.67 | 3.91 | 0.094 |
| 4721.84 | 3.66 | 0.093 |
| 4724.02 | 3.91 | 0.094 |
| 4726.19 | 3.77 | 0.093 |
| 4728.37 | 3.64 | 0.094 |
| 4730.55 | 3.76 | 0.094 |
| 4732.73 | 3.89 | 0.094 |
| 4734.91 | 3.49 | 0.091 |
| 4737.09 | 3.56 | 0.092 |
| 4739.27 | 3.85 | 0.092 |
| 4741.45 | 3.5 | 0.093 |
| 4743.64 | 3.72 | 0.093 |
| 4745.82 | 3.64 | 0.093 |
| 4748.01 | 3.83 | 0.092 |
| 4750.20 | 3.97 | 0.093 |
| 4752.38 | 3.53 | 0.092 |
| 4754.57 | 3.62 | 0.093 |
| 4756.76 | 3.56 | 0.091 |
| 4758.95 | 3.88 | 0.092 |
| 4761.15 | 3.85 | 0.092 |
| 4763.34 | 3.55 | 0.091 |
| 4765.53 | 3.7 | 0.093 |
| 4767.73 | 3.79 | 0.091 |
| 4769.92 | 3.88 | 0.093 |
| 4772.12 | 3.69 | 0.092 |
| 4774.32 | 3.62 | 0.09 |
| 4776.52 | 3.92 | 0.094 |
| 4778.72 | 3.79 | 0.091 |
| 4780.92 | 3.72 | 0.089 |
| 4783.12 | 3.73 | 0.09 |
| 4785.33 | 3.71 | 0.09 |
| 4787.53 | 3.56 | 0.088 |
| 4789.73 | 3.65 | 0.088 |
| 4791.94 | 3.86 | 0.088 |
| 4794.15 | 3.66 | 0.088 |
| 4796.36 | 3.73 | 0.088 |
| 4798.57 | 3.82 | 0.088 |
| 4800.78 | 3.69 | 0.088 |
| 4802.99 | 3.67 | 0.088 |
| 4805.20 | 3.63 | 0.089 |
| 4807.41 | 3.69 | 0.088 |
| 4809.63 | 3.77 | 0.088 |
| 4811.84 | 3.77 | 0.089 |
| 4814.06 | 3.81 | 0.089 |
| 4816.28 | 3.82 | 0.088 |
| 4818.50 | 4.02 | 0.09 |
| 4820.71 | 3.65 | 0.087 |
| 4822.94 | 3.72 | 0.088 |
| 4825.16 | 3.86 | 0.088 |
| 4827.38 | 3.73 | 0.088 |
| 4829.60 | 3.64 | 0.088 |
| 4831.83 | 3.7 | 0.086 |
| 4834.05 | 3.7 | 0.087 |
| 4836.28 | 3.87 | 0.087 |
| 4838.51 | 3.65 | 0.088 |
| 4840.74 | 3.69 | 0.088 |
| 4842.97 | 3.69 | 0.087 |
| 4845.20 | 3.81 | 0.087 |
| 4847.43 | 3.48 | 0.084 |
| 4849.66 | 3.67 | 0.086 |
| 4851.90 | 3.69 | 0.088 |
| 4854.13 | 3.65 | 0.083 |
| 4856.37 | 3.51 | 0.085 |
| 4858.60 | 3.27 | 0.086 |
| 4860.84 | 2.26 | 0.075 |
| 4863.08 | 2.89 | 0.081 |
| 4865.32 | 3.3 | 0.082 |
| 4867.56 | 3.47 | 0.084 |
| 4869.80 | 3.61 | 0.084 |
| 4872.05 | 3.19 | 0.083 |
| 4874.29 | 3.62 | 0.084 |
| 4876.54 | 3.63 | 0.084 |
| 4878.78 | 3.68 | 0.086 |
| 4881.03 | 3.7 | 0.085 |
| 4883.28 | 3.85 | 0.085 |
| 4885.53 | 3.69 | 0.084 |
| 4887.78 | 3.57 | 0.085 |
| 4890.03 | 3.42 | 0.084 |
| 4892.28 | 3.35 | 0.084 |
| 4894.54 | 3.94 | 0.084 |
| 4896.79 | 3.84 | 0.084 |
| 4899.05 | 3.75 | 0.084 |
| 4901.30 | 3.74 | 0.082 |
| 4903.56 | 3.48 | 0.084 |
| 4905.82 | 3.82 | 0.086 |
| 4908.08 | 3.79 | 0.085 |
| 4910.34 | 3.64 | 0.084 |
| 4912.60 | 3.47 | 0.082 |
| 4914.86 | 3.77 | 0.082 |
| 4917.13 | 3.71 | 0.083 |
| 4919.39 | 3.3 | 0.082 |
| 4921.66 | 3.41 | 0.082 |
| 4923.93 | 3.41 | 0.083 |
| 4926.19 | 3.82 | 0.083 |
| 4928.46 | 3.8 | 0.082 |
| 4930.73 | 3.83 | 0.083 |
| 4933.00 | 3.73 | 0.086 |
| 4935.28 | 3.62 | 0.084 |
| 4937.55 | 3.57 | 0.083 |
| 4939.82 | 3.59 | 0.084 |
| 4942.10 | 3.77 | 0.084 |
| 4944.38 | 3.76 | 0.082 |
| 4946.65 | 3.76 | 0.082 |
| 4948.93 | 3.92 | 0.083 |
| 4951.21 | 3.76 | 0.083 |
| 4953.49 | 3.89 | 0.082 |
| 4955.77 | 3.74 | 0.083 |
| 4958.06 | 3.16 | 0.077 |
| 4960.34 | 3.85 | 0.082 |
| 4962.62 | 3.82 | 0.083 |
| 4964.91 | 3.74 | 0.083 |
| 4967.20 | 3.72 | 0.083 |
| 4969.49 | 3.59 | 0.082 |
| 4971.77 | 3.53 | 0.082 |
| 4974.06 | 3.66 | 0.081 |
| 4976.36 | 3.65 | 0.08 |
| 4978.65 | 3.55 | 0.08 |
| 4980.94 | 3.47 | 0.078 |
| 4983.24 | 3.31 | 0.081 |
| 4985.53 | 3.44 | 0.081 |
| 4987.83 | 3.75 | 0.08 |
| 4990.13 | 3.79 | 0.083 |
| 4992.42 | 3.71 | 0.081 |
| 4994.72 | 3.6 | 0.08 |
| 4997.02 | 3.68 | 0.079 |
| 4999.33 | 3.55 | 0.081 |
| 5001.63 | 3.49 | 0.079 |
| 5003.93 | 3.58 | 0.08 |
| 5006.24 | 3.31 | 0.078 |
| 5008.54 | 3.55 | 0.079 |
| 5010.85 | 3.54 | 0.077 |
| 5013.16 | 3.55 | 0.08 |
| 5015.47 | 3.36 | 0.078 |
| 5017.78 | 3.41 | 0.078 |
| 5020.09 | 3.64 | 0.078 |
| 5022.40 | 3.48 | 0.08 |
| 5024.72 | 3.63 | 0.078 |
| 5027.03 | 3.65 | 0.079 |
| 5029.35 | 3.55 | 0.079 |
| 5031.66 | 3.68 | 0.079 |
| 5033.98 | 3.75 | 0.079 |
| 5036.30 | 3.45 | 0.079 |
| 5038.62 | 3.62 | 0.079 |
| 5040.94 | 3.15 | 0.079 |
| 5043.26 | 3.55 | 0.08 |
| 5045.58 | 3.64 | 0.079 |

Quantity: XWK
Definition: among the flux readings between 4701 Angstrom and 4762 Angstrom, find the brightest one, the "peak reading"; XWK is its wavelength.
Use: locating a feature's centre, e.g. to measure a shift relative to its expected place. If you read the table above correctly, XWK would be 4750.20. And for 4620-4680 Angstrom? 4676.40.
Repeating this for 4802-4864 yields 4818.50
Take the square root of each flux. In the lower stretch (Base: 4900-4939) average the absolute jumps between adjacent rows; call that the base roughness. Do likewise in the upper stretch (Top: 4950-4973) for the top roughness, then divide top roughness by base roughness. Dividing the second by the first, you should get 1.3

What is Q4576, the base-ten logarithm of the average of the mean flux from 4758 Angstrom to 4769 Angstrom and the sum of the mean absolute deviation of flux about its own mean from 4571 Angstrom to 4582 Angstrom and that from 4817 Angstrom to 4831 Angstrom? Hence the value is 0.301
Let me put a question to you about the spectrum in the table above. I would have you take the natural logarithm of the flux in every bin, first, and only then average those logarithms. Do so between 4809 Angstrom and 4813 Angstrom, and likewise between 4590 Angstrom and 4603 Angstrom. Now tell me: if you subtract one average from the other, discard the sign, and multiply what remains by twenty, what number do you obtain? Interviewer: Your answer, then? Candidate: 0.74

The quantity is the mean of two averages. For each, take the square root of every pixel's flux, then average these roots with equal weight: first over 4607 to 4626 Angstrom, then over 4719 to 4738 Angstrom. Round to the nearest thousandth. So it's 1.929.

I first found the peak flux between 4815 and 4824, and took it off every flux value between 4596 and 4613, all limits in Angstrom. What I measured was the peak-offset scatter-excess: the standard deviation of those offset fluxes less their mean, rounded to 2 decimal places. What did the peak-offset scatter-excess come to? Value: 0.42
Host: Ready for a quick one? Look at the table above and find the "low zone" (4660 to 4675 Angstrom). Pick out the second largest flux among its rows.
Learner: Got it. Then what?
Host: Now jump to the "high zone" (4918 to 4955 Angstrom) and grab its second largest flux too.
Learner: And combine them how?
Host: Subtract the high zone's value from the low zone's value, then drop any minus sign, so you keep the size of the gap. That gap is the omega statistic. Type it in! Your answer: 0.070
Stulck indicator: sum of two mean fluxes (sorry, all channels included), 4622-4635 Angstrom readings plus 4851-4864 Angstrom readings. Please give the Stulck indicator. 7.01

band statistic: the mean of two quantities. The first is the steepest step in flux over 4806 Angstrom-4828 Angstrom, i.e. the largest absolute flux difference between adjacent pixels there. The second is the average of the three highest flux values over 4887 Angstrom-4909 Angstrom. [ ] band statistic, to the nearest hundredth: 2.12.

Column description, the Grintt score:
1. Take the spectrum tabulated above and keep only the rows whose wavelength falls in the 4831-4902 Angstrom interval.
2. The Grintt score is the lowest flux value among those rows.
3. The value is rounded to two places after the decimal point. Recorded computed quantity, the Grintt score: 2.26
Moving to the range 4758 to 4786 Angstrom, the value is 3.55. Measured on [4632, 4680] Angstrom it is 3.52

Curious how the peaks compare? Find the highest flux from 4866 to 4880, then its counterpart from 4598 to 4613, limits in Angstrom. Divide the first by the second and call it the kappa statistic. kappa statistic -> 0.946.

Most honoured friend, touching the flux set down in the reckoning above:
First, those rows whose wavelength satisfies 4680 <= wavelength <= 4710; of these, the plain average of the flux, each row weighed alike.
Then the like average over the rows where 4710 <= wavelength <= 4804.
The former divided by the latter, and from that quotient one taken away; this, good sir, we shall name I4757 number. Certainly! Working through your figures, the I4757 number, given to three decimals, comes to 0.015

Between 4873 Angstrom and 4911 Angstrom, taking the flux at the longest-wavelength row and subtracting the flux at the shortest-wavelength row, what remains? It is 0.0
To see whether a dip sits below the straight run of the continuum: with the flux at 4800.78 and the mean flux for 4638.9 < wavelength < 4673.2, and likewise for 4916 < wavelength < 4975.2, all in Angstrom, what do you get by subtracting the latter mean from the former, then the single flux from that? -3.65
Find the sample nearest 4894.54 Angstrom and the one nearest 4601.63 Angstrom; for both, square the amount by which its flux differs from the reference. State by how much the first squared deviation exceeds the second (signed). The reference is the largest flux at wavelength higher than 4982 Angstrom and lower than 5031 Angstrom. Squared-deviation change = -0.030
